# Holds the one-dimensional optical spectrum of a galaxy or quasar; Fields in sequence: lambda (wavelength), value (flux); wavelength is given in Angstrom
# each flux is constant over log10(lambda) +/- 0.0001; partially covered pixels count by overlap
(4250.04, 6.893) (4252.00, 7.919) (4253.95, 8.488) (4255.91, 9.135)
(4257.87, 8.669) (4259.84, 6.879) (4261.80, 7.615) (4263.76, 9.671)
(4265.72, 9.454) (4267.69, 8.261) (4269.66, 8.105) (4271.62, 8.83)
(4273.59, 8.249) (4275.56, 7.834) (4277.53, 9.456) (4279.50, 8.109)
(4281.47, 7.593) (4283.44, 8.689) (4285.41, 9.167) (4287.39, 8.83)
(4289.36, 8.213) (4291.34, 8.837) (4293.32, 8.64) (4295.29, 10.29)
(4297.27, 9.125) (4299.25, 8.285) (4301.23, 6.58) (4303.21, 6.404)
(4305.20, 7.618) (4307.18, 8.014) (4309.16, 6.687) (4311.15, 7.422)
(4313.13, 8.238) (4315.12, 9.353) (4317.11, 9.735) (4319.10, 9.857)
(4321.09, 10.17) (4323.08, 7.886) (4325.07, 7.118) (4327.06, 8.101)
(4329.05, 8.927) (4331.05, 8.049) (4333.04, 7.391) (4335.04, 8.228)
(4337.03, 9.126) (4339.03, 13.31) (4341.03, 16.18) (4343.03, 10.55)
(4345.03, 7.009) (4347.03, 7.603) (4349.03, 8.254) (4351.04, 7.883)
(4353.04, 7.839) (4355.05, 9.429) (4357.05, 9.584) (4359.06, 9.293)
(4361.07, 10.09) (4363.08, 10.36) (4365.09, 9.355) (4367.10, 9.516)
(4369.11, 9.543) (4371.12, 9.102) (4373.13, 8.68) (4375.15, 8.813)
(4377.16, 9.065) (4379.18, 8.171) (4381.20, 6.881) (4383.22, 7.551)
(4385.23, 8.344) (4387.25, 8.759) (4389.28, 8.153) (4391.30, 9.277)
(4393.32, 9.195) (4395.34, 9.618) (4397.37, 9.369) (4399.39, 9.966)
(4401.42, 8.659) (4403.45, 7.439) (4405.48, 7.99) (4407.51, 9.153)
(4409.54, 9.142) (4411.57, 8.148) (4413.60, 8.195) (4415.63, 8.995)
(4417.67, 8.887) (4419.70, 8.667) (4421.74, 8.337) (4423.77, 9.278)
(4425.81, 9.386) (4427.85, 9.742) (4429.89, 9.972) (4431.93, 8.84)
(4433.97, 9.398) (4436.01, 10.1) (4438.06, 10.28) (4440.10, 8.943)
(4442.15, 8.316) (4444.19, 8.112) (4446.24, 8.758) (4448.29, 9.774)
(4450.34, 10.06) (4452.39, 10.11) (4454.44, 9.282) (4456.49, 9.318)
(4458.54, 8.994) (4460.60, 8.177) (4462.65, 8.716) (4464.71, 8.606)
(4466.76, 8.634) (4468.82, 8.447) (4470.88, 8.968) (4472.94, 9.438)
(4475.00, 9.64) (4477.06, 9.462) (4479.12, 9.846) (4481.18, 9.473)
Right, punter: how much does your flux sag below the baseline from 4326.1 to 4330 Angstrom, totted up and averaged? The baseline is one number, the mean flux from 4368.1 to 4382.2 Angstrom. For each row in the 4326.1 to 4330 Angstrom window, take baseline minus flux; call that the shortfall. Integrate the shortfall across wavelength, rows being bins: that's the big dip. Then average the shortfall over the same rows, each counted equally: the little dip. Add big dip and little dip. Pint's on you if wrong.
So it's 0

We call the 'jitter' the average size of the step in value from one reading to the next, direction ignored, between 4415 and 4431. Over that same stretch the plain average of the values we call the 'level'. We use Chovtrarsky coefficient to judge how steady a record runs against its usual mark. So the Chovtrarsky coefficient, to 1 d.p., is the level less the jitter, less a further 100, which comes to -91.2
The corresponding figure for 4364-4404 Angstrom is -91.8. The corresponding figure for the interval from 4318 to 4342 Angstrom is -91.9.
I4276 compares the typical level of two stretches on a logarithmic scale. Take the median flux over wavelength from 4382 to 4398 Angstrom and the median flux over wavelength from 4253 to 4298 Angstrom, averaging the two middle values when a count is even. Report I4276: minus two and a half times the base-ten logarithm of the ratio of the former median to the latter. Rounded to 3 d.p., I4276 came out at -0.038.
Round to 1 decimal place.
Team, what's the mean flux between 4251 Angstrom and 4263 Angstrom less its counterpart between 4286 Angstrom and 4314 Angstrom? 0.0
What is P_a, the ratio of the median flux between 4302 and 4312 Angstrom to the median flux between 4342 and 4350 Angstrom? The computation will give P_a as 0.94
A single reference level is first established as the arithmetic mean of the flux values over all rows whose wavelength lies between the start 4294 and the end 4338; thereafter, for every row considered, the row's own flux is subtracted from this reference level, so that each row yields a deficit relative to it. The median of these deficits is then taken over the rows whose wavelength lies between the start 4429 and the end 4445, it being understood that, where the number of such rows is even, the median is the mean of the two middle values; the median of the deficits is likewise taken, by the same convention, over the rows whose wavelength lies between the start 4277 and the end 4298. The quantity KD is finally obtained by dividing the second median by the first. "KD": 0.6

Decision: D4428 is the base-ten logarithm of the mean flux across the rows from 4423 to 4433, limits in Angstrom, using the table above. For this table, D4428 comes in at 0.98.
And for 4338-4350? 1.02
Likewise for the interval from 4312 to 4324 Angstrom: 0.96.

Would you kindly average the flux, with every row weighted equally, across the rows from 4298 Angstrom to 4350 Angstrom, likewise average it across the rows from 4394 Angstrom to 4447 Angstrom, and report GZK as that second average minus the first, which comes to 0.29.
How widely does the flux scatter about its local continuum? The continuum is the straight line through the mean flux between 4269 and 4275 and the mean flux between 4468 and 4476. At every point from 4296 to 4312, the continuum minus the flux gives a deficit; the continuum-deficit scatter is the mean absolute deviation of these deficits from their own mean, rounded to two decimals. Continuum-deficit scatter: 0.75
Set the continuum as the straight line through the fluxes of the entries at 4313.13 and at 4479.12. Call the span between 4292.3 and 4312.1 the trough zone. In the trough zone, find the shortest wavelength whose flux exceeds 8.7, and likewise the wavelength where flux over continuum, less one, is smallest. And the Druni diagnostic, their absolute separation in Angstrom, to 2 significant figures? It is 7.9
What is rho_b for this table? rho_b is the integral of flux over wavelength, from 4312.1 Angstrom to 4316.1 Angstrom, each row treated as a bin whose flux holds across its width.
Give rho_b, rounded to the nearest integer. 35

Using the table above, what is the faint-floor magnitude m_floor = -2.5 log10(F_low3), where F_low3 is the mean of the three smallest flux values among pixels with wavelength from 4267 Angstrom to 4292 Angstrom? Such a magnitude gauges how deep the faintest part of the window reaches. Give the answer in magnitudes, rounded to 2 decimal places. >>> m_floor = -2.24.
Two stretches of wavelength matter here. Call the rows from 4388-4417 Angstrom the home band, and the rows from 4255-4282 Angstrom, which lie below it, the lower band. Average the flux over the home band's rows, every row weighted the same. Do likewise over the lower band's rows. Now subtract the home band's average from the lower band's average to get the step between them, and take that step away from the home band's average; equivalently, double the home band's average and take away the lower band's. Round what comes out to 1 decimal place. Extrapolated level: 9.2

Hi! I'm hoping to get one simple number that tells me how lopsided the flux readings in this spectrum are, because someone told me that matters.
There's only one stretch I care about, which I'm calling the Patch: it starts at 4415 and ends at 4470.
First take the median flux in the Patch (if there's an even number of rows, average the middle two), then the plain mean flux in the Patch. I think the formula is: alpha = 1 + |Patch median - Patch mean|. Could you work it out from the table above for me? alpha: 1.12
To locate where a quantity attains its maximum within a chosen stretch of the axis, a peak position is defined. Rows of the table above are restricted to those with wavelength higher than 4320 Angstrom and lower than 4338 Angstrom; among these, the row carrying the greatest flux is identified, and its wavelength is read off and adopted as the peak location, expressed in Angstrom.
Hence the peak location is 4321.09 Angstrom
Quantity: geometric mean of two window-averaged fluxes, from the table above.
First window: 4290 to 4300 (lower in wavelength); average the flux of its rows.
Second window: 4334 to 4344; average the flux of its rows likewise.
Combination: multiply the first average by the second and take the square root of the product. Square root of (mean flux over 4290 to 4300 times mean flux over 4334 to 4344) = 10.2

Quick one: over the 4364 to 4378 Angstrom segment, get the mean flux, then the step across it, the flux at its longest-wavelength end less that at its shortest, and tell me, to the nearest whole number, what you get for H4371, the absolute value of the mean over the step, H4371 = 32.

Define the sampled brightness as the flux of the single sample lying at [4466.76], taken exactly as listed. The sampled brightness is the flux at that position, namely 8.634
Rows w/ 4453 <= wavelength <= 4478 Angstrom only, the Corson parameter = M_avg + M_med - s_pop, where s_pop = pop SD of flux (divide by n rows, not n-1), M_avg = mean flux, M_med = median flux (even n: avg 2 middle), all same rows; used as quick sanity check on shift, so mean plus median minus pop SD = 17.5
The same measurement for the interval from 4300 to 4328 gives 14.8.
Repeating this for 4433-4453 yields 18.2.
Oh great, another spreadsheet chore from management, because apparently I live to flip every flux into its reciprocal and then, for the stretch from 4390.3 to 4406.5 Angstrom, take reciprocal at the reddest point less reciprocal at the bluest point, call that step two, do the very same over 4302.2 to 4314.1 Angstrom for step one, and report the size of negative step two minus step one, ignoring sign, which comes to 0.017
